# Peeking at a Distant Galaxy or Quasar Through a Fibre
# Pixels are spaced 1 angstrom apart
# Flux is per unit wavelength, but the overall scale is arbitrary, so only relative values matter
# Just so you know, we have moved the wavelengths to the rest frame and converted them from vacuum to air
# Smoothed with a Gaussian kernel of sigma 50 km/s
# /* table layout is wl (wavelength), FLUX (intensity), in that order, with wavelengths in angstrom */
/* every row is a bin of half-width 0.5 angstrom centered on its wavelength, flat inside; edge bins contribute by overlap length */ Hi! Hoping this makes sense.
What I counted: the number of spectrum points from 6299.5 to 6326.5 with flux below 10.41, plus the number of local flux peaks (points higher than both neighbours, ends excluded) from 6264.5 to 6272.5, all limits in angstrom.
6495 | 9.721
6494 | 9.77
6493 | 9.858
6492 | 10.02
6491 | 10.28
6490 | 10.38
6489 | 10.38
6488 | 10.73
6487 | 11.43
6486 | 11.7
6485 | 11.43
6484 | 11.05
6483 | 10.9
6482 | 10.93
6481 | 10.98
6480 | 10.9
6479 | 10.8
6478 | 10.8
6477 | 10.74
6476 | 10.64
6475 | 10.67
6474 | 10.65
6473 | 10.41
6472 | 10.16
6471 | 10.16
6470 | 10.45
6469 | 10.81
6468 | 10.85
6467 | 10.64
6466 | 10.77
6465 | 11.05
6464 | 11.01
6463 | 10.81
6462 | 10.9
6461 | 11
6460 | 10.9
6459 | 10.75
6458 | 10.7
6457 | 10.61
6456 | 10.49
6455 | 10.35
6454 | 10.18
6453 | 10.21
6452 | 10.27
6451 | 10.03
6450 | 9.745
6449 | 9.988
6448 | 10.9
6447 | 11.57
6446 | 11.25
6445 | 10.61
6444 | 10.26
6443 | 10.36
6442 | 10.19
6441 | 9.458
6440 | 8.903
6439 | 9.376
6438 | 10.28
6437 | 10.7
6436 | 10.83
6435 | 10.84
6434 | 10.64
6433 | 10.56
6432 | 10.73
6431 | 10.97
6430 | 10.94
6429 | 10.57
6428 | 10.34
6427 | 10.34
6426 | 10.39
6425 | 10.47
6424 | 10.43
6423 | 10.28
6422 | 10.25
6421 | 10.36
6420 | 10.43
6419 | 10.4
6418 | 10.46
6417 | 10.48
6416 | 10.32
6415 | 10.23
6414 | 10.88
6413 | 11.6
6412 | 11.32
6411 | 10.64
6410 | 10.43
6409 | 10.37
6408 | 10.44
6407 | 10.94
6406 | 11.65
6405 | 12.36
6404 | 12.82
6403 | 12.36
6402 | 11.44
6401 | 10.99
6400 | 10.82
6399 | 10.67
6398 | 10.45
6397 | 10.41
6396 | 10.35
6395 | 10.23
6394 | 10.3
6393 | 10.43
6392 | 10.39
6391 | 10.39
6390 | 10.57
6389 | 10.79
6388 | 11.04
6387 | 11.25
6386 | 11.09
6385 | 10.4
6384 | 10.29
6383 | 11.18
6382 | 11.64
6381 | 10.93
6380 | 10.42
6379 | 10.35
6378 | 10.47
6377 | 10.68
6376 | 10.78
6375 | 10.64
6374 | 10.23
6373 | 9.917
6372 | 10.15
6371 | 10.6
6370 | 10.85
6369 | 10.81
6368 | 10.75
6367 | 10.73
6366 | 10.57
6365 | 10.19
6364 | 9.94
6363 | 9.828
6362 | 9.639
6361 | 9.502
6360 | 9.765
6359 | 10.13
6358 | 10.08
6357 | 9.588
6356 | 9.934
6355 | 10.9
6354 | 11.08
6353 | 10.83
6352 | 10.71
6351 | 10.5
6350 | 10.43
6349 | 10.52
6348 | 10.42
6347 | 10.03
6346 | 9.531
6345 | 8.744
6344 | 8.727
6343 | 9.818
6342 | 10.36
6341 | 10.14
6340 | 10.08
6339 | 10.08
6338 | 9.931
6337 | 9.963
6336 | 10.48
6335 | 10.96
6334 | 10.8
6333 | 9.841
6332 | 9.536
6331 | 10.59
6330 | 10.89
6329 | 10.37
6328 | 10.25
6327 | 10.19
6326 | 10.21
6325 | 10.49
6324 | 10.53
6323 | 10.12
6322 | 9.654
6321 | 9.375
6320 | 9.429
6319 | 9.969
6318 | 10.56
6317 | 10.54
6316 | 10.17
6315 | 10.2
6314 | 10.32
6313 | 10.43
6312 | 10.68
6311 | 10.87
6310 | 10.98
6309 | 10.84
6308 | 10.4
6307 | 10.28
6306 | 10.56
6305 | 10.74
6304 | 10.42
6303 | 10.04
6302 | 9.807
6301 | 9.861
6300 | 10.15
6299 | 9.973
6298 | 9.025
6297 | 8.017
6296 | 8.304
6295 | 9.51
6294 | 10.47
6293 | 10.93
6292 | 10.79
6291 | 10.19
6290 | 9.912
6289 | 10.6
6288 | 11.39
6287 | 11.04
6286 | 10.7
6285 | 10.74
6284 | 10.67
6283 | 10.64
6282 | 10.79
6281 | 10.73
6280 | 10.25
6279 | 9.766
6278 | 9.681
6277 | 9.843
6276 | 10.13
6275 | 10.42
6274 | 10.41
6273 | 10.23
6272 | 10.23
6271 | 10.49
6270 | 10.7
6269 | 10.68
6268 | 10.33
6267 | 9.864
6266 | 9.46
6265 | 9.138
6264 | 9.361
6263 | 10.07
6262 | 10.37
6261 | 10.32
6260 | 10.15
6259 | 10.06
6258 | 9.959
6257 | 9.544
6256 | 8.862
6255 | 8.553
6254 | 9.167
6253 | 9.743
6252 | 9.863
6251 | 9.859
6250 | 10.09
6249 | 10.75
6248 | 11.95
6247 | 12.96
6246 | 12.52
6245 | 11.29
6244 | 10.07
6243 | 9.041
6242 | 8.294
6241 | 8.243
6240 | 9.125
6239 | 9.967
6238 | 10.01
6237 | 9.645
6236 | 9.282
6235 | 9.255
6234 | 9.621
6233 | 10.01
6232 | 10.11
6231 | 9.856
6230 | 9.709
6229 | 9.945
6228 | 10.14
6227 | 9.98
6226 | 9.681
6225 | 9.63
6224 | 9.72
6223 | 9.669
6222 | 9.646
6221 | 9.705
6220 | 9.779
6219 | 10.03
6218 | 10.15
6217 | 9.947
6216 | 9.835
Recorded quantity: 16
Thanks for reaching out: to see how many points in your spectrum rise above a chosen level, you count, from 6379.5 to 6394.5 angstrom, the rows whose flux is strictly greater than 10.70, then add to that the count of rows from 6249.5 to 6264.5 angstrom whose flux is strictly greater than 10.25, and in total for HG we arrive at 9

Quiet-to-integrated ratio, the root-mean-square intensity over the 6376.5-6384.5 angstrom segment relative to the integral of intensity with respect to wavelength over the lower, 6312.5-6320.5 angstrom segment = 0.132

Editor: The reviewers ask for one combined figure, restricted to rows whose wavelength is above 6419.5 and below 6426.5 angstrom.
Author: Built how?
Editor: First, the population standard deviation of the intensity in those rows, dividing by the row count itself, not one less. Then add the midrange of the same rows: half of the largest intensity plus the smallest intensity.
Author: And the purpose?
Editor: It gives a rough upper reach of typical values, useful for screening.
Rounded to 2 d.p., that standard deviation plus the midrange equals 10.44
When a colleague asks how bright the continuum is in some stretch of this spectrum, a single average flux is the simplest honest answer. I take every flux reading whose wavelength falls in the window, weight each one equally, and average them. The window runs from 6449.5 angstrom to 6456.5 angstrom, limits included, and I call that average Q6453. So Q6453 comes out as 10.18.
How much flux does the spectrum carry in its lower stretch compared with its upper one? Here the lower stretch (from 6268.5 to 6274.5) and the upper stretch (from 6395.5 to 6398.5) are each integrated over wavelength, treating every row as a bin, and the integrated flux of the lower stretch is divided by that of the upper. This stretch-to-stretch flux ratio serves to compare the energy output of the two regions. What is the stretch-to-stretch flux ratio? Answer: 2.0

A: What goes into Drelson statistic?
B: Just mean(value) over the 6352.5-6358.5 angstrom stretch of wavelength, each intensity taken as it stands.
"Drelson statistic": 10.4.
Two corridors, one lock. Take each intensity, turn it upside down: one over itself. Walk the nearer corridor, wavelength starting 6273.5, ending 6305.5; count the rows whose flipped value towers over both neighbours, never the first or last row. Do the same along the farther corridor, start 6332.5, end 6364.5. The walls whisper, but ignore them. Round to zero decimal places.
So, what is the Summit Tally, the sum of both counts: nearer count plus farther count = 11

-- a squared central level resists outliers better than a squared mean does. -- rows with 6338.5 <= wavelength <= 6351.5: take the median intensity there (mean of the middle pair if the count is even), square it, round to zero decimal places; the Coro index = 102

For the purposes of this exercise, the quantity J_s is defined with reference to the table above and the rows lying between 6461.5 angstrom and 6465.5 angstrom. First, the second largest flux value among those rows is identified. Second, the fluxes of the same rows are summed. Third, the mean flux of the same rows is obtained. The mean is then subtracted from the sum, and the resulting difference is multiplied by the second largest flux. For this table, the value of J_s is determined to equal 361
